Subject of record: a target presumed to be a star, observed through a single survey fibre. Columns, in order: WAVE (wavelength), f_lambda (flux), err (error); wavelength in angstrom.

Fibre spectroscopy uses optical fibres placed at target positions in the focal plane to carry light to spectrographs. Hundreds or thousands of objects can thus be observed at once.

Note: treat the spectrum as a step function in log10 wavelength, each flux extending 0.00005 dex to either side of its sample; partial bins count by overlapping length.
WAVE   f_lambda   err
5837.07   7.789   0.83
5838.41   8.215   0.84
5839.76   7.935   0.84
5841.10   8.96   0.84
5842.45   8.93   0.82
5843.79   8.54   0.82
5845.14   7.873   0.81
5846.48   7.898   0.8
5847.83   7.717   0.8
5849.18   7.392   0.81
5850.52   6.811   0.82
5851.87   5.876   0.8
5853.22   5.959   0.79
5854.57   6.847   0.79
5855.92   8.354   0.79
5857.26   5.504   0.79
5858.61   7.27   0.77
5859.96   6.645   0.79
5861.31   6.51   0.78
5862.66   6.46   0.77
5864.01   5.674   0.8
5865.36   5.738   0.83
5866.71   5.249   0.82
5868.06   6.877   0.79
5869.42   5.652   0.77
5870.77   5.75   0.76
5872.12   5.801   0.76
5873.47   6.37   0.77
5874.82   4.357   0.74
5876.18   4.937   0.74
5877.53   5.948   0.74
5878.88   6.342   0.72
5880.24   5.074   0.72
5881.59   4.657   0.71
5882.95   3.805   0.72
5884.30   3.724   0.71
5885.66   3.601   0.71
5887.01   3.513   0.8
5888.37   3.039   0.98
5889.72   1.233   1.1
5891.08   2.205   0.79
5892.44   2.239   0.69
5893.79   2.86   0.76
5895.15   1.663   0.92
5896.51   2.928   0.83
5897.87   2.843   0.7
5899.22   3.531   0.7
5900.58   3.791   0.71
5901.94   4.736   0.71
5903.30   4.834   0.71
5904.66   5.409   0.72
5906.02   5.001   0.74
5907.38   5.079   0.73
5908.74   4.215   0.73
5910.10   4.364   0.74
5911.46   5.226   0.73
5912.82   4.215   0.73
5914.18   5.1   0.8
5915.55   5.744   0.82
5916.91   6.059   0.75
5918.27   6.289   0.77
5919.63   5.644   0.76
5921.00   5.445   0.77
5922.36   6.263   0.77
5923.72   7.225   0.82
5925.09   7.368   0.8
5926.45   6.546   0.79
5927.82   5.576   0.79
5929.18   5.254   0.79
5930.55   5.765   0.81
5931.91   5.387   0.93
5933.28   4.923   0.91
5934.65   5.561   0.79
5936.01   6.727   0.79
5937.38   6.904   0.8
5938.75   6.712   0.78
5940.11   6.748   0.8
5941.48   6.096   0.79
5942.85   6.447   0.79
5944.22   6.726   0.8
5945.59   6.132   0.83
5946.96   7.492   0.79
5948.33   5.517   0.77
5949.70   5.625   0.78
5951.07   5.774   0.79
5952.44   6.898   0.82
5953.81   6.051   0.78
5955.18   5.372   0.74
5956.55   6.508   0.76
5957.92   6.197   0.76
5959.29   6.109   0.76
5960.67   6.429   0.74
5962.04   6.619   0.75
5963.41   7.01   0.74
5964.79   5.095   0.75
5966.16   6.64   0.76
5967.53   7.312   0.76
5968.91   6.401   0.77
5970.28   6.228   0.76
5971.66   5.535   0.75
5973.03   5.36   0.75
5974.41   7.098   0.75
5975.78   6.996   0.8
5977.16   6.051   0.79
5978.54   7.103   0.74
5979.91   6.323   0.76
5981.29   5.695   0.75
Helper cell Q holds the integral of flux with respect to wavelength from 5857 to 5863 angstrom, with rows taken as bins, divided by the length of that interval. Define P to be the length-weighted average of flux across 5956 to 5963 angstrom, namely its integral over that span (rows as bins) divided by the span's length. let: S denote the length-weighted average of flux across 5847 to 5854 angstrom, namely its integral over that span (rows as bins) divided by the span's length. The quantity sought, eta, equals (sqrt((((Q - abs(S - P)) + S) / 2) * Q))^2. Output 42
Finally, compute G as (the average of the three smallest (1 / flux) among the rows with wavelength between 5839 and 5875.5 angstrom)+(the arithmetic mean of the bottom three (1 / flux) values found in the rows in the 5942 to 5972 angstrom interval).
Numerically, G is 0.25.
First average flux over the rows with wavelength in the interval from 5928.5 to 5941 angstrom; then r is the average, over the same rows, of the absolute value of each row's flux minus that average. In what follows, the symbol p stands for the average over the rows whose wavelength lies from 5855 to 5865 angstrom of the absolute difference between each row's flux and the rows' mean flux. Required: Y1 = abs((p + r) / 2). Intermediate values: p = 0.7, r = 0.7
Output 0.68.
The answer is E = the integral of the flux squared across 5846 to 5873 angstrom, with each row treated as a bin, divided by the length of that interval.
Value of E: 43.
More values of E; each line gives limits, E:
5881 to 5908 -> 14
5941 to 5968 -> 40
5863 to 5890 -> 26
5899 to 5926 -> 29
